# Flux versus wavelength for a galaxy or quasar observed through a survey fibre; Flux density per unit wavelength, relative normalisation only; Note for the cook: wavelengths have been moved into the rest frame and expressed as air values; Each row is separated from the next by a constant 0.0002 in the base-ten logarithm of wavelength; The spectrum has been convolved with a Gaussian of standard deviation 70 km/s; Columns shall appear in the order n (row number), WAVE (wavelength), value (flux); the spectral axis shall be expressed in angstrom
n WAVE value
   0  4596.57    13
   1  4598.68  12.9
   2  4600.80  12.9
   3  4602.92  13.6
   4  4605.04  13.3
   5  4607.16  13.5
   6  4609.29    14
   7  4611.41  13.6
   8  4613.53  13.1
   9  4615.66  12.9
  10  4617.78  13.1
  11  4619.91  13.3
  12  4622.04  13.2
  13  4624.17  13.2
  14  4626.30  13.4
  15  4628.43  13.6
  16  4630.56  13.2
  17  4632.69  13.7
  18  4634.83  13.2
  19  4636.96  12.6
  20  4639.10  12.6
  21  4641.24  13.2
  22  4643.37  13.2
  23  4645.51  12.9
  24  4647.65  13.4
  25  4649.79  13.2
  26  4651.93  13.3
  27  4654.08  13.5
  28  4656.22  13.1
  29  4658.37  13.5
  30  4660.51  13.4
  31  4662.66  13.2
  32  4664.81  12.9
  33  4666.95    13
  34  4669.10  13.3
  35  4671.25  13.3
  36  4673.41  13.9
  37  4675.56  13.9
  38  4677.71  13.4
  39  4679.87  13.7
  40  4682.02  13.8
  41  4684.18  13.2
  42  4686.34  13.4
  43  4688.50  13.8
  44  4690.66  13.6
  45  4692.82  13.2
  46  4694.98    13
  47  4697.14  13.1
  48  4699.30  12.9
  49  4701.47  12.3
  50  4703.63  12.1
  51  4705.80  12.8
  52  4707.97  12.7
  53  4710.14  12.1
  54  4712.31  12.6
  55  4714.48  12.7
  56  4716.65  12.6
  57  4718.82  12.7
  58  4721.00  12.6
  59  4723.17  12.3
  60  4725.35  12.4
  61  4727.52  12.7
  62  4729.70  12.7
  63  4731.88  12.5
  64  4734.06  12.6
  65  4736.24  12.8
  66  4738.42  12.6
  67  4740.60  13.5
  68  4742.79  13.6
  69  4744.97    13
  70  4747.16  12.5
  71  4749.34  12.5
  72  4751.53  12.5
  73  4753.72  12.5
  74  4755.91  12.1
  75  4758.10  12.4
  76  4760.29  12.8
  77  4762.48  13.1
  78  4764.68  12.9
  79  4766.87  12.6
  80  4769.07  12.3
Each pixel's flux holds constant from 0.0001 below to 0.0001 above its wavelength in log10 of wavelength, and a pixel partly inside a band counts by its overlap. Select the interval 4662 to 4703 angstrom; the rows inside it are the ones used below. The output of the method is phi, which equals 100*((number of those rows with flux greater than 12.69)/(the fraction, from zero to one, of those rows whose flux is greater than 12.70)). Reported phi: 1900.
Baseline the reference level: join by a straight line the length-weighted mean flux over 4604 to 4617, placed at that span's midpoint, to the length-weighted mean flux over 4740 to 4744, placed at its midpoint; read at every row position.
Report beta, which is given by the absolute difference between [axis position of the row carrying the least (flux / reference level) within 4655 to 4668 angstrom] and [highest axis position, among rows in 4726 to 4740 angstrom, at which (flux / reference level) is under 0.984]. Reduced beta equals 73.6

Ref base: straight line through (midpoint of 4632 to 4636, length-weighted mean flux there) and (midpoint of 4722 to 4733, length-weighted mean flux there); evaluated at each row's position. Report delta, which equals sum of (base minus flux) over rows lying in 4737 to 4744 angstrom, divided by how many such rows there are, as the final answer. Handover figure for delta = -0.83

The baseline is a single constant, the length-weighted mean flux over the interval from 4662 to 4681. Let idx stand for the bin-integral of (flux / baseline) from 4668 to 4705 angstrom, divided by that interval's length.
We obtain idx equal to 0.99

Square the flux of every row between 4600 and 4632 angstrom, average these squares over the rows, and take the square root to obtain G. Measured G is 13.3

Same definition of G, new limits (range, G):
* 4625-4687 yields 13.3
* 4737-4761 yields 12.7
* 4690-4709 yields 12.9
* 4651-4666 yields 13.3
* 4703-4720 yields 12.5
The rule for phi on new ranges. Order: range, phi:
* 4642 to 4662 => 900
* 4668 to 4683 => 700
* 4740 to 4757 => 800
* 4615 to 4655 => 1900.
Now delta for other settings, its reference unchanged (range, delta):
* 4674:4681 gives -0.68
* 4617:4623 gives 0.33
